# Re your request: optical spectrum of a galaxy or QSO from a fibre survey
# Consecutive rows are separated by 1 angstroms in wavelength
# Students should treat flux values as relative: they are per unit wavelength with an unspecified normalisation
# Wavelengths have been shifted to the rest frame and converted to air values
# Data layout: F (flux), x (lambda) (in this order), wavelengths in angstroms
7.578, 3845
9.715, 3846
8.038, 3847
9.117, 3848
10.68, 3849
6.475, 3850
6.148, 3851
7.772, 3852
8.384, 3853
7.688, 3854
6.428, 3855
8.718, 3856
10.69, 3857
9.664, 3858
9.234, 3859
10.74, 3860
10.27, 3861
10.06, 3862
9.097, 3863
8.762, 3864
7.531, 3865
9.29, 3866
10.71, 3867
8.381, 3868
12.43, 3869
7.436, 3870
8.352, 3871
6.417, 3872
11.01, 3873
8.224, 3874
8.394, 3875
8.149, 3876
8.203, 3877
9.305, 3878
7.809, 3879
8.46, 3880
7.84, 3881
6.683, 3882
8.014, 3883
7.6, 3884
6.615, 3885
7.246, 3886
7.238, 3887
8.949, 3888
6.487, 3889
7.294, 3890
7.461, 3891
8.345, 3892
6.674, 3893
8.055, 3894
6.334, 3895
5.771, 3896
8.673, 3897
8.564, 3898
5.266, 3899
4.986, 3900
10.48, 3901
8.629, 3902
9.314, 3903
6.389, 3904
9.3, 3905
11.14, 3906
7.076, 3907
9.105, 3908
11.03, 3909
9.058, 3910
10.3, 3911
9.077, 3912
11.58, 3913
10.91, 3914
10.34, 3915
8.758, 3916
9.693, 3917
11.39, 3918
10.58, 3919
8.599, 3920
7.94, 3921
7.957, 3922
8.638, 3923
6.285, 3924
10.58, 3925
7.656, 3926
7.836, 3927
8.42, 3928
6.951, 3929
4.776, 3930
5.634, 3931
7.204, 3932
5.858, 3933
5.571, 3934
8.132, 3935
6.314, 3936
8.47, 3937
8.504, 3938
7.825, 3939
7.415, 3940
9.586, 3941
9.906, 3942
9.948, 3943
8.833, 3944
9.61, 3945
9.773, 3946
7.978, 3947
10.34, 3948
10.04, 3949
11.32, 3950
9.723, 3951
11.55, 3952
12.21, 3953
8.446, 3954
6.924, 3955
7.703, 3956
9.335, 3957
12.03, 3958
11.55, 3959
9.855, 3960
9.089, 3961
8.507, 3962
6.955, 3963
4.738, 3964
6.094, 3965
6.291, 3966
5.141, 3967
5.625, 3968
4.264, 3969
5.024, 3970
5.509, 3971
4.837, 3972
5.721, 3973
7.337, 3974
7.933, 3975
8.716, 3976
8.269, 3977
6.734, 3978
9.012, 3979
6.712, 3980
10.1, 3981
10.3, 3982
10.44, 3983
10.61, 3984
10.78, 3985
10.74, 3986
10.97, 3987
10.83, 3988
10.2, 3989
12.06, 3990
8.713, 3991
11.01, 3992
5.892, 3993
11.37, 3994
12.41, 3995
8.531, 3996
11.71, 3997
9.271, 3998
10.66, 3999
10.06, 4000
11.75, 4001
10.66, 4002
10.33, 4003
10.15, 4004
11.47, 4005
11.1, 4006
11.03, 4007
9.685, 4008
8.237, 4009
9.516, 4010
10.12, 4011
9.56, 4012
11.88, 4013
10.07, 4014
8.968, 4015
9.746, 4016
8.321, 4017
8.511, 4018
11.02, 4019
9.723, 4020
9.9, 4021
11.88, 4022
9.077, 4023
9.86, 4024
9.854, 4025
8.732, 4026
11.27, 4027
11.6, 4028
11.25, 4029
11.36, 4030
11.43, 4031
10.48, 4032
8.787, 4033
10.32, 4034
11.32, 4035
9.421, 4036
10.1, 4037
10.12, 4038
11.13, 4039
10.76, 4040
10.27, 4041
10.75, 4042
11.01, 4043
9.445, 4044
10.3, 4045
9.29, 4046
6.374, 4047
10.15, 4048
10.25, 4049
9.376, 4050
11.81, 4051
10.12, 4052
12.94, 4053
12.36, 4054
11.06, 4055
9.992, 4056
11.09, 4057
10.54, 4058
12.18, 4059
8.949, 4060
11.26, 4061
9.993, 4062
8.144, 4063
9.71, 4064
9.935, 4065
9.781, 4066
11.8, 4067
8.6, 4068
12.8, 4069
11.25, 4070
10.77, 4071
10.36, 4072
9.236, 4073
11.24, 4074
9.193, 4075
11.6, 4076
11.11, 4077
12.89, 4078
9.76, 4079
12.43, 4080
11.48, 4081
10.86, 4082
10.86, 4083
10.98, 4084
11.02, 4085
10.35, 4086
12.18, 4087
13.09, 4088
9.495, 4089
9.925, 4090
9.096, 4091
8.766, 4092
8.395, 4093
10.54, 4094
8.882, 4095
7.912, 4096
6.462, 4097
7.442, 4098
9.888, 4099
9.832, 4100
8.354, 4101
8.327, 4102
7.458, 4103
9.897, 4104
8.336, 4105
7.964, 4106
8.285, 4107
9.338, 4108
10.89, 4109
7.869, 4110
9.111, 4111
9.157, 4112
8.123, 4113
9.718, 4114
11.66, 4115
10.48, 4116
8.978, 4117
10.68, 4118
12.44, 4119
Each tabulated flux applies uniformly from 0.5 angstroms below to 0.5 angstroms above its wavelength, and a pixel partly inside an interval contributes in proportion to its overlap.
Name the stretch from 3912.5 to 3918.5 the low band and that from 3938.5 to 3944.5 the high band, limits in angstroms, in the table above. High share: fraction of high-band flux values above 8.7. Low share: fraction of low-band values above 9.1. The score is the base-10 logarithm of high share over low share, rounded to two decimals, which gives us -0.10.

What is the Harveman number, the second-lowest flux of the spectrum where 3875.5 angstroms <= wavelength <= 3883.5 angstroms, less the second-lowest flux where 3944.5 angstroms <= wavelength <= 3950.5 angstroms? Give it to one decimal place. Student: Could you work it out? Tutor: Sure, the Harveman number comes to -1.8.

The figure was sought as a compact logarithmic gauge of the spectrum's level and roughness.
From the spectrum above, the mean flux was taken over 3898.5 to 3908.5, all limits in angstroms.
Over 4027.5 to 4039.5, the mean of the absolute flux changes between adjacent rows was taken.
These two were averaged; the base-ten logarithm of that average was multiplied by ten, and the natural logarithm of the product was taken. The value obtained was 1.88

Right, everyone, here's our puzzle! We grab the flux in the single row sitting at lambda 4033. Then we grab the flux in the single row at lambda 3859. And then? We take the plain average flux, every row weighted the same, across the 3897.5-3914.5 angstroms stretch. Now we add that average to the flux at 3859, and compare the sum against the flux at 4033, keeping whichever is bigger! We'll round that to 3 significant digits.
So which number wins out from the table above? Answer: 18.2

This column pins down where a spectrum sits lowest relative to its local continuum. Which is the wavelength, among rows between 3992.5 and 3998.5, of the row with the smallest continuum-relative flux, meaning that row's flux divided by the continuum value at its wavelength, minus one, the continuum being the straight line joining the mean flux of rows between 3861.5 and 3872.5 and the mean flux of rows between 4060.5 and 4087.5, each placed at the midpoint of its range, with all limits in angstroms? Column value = 3993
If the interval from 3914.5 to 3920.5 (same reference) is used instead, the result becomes 3920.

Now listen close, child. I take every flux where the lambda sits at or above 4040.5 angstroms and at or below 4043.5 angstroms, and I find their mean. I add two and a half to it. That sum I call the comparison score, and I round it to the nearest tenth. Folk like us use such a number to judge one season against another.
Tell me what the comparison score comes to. 13.2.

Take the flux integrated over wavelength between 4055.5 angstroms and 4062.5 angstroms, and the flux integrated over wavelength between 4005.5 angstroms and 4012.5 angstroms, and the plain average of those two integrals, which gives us 72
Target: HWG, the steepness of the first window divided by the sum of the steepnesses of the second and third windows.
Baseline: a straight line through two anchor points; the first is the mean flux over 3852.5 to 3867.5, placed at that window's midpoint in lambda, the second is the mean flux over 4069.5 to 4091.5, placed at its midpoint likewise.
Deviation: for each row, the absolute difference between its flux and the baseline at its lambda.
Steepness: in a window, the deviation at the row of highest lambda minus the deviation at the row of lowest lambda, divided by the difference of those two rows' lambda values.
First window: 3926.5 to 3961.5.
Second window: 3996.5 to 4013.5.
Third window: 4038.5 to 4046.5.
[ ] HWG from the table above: -0.3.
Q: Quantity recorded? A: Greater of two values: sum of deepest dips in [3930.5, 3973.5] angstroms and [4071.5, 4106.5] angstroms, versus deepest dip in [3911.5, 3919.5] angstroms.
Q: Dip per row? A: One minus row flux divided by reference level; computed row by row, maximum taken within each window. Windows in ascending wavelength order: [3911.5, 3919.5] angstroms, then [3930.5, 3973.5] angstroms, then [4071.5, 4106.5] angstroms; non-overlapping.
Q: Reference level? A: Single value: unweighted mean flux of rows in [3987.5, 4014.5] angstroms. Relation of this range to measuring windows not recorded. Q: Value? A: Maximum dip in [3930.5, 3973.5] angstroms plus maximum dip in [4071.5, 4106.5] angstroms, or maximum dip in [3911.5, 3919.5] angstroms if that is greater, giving 1.0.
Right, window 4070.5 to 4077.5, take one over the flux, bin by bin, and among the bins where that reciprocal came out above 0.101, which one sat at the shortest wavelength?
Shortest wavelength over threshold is 4073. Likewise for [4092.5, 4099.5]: 4093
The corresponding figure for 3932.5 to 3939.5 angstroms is 3933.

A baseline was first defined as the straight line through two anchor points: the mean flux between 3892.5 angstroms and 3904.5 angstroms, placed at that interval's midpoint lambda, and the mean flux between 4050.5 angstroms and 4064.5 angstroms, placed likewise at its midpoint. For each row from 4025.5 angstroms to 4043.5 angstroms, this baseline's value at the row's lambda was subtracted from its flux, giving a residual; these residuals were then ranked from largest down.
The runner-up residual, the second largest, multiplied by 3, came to 3.8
